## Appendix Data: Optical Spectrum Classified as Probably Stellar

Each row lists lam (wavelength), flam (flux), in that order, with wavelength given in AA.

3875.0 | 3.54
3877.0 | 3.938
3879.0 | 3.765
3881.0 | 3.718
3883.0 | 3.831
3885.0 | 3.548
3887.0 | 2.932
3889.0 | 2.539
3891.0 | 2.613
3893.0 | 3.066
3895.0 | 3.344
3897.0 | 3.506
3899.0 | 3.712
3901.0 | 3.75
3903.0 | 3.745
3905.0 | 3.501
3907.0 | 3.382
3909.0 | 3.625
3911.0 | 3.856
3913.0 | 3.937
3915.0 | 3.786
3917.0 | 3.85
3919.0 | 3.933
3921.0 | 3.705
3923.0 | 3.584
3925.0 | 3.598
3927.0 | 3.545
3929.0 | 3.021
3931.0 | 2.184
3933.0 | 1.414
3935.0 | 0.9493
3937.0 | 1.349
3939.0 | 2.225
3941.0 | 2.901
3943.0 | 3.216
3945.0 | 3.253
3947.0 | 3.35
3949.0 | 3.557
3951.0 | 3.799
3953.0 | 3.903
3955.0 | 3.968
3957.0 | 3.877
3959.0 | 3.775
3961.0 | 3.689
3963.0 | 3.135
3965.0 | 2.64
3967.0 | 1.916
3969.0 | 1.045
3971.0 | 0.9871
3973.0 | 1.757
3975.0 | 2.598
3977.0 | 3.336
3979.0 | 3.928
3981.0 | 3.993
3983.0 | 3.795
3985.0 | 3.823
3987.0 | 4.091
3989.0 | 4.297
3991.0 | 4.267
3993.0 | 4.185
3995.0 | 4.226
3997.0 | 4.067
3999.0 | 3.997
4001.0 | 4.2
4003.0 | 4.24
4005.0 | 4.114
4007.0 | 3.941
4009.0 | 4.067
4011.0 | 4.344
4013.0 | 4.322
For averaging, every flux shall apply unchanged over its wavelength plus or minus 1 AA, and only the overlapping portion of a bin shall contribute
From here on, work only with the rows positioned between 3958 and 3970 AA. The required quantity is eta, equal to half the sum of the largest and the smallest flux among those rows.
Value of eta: 2.4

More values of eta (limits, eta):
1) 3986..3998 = 4.2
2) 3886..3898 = 3.0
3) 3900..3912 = 3.6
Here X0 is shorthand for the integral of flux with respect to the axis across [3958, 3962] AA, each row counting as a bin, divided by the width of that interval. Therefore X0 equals 3.7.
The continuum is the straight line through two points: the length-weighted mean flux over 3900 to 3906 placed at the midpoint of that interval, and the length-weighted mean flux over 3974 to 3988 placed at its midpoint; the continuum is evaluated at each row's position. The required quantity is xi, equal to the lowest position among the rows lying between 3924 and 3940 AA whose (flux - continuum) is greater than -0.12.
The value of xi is 3925.0 AA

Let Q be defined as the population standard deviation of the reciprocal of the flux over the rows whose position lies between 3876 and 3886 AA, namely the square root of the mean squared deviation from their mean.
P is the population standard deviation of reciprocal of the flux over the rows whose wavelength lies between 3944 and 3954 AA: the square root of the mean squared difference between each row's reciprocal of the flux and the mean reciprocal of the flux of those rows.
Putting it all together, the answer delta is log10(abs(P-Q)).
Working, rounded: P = 0.020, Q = 0.009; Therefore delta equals -1.98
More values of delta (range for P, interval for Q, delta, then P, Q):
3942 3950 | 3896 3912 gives -4.25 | 0.012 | 0.011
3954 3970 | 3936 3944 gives -1.25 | 0.226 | 0.169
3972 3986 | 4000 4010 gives -0.99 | 0.108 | 0.006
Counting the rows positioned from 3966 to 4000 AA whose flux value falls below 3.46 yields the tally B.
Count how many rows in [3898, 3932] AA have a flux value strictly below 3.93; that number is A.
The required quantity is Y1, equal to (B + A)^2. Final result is 441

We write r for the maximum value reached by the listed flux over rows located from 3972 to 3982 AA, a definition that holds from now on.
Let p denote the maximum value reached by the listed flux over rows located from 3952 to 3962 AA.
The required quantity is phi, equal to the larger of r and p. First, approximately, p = 3.968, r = 3.993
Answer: 3.99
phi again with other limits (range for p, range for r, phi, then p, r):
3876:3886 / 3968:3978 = 3.94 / 3.938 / 3.336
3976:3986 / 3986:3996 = 4.30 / 3.993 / 4.297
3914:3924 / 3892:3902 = 3.93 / 3.933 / 3.75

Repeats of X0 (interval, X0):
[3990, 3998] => 4.2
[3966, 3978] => 1.9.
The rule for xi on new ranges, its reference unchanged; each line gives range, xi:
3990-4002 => 3991.0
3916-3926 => 3917.0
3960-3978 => 3961.0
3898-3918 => 3899.0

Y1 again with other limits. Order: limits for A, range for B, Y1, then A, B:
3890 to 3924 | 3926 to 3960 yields 625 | 15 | 10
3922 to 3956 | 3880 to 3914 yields 484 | 16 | 6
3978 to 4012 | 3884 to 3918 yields 81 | 3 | 6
